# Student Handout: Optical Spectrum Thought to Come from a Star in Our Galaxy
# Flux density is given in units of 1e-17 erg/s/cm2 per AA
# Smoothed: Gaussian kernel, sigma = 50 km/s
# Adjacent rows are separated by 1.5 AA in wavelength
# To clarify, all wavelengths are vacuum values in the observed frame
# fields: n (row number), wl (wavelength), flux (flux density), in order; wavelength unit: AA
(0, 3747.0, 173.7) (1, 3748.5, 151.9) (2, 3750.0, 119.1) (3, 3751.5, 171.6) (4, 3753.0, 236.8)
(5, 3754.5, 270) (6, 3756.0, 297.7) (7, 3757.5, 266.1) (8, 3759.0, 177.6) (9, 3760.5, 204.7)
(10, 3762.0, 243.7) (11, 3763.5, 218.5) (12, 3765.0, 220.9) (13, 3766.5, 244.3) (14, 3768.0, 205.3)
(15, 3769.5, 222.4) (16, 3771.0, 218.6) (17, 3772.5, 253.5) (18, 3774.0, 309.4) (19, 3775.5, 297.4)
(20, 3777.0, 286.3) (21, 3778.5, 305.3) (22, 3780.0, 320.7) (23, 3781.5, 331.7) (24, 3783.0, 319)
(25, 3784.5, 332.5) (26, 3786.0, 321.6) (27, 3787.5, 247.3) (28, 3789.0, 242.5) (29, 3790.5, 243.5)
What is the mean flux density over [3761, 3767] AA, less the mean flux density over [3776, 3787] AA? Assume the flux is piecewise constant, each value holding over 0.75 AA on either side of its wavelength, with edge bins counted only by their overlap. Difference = -85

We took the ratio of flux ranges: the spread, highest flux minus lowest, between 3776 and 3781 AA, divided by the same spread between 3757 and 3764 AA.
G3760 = 0.39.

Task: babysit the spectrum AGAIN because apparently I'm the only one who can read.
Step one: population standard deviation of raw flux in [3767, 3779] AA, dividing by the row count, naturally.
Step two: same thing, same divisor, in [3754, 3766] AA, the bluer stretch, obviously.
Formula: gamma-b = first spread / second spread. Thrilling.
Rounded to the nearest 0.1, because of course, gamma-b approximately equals 1.1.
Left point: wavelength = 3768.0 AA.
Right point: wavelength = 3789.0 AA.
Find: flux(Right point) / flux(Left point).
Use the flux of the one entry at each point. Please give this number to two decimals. 1.18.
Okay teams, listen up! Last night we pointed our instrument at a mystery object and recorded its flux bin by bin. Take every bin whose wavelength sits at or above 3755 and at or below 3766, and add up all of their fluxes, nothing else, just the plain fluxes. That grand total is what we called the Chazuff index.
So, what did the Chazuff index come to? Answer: 1629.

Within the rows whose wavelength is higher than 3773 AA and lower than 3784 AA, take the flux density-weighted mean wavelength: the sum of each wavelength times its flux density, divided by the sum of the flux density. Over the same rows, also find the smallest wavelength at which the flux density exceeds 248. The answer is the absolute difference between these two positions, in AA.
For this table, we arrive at 4.6 AA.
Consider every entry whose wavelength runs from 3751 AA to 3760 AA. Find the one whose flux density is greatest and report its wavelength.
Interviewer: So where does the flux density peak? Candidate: 3756.0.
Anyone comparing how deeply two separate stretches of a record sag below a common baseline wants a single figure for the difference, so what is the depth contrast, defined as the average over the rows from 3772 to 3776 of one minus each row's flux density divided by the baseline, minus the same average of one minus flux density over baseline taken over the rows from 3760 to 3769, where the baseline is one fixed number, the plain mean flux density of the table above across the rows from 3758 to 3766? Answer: -0.300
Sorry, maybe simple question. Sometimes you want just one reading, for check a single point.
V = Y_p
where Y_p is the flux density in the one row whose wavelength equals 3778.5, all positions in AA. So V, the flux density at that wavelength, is 305.3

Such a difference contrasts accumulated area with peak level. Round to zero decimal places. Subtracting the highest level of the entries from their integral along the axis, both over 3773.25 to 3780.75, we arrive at 1958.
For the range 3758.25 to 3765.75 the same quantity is 1354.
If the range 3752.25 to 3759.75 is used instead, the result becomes 1575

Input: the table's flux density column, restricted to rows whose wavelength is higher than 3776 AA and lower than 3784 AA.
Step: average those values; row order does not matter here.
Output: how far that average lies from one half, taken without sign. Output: 312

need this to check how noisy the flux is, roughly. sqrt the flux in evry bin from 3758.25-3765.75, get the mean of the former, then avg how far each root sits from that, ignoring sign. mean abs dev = 0.61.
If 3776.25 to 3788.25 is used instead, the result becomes 0.62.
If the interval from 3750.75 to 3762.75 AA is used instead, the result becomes 1.23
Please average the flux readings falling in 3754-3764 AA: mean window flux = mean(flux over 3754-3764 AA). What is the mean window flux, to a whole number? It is 240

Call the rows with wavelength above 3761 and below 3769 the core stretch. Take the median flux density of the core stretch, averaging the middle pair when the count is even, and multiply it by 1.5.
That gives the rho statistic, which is 331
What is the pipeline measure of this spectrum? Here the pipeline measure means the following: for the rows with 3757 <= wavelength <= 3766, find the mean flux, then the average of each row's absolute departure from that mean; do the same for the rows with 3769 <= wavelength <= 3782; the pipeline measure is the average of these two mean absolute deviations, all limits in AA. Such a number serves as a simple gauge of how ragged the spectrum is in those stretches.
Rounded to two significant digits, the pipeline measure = 28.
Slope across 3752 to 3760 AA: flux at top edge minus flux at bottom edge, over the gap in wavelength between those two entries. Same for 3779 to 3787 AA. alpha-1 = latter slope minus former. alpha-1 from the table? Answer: 10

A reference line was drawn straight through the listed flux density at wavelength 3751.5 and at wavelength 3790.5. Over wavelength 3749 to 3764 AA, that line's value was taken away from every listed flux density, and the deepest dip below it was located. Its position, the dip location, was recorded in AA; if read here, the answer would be 3750.0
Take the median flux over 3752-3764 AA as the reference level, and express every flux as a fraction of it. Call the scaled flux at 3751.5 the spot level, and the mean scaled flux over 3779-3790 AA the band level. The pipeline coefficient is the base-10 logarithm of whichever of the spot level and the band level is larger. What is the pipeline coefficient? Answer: 0.10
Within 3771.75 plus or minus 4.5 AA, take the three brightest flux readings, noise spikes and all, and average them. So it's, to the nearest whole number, 287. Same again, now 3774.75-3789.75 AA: 329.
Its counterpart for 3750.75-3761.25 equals 278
